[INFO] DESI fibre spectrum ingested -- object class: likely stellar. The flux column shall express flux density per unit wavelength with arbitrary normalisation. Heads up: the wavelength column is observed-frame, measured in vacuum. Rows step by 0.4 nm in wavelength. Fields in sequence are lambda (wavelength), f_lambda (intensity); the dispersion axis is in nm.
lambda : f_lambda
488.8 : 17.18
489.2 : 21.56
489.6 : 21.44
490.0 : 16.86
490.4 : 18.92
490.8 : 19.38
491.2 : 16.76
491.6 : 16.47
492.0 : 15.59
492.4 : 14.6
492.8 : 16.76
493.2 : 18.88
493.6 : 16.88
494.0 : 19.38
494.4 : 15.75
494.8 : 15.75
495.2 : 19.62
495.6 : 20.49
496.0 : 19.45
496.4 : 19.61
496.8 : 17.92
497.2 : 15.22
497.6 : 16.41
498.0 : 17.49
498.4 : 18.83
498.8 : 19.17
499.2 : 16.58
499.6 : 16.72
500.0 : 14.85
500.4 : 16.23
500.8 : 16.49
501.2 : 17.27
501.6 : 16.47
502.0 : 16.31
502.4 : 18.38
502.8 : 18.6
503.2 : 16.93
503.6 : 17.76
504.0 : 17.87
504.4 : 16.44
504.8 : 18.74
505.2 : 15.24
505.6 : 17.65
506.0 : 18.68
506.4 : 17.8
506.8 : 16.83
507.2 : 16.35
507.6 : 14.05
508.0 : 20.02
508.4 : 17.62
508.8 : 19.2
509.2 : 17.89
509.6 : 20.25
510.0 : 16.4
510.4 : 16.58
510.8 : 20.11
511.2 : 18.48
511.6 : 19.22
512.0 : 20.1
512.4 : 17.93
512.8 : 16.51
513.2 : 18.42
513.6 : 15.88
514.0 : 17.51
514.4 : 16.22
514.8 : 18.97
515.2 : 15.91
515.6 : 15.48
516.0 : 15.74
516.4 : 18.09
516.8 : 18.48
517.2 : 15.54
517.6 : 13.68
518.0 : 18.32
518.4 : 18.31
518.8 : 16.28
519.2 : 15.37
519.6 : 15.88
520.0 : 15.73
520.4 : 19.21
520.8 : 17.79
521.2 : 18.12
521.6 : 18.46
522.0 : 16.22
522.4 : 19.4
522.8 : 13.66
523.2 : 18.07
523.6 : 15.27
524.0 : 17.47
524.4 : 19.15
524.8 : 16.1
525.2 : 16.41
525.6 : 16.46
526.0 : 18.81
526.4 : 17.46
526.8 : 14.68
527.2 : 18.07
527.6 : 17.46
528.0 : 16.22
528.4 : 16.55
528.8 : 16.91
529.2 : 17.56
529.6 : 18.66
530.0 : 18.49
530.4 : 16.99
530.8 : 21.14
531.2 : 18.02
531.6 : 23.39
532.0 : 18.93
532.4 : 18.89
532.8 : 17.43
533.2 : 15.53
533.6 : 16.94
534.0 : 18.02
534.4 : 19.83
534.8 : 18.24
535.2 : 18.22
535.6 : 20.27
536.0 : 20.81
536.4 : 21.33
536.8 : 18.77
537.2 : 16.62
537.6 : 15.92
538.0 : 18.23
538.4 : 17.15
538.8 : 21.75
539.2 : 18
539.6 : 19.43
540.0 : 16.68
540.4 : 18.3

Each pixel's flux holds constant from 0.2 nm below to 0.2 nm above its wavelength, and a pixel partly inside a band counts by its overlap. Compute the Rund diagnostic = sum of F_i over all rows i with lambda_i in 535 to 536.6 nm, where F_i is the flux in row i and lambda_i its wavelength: 81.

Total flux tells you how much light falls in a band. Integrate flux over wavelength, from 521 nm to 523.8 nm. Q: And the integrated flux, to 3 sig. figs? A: 47.7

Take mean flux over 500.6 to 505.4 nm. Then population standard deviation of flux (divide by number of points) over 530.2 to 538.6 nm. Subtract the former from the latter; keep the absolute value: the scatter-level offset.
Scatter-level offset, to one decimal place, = 15.3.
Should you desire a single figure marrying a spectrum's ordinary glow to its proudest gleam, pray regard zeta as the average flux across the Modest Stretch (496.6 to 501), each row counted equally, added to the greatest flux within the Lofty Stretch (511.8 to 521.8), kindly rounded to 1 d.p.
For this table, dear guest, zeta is 37.0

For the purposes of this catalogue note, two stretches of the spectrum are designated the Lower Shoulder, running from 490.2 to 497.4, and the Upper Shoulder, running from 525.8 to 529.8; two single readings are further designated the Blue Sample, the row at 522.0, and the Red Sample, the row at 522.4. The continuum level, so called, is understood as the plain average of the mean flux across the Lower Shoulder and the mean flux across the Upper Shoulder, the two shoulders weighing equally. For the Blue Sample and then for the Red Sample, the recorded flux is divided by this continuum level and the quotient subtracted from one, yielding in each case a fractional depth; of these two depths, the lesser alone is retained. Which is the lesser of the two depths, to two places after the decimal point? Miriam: -0.11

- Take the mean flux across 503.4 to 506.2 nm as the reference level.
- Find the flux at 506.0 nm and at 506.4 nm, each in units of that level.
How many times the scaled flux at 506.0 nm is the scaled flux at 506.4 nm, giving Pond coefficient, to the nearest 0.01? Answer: 0.95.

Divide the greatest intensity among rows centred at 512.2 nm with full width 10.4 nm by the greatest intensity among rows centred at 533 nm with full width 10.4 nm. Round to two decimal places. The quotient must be 0.87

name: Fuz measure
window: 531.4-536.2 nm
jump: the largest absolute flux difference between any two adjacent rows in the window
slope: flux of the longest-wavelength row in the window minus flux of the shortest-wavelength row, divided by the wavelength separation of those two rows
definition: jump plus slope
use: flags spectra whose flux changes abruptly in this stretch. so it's 3.9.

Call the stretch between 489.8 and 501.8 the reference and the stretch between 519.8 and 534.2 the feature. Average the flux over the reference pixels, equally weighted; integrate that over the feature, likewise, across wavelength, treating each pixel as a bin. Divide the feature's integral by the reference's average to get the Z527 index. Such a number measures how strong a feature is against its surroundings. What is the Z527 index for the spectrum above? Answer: 14.6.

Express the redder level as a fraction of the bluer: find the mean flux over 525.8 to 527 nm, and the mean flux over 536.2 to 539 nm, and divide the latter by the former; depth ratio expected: 1.09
